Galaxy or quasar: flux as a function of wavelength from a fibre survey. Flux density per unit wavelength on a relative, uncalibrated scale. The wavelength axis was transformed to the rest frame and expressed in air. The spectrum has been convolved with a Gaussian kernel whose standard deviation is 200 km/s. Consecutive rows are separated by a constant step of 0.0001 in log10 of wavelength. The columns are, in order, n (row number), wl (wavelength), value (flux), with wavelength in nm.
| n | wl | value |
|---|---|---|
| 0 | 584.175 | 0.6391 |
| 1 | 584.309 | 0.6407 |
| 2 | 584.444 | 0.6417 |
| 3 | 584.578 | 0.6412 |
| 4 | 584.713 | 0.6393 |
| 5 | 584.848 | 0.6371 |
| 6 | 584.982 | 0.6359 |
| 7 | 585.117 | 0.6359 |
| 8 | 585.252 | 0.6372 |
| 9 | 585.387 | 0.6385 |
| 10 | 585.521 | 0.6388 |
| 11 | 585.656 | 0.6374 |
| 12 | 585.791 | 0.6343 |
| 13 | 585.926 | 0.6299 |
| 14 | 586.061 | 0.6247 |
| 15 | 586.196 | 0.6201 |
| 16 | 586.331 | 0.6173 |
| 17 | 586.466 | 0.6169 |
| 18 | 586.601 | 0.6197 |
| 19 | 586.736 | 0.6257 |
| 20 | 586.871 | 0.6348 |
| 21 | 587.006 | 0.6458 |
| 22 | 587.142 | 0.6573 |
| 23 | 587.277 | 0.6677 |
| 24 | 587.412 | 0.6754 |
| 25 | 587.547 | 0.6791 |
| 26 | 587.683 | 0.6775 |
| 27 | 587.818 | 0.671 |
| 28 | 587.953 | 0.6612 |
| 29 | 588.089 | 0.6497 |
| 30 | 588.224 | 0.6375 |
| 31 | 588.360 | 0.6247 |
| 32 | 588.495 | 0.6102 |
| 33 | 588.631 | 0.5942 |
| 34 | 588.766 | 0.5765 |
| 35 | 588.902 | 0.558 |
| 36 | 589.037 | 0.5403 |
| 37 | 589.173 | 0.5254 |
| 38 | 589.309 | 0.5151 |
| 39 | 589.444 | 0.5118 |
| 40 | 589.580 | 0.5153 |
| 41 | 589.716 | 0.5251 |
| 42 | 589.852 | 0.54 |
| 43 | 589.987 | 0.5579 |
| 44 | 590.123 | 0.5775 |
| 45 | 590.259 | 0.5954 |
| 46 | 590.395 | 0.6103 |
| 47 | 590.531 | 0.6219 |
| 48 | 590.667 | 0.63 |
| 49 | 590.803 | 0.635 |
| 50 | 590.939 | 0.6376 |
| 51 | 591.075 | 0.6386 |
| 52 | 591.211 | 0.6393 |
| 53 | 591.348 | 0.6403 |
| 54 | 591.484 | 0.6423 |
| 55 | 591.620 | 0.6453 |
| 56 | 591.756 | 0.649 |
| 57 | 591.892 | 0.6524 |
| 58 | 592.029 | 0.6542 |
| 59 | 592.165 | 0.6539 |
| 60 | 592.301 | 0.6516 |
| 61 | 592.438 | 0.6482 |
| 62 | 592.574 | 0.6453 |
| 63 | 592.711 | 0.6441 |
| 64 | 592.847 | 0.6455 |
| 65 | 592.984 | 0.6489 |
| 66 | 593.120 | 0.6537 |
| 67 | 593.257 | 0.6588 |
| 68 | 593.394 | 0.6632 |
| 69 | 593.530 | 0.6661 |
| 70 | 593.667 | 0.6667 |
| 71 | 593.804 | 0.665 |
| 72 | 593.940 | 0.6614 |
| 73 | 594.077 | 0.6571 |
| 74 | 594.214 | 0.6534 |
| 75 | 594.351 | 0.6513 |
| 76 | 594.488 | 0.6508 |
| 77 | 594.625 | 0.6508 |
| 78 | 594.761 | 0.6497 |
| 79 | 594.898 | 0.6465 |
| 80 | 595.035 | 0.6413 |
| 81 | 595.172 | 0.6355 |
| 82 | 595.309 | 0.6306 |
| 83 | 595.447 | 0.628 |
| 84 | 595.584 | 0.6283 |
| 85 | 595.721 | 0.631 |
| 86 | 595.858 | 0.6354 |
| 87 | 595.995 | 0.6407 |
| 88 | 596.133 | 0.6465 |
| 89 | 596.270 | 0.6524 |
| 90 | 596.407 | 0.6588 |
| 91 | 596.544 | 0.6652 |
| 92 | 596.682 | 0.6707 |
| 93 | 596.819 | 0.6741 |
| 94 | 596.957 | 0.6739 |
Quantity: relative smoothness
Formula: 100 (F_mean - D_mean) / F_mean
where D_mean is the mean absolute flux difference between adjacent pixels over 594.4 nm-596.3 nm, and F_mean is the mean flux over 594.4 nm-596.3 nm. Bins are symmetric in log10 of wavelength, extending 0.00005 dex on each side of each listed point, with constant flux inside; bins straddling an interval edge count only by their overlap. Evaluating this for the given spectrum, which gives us 99.4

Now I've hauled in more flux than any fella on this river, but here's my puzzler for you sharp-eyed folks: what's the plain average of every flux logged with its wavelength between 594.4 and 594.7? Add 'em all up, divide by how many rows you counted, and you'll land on 0.65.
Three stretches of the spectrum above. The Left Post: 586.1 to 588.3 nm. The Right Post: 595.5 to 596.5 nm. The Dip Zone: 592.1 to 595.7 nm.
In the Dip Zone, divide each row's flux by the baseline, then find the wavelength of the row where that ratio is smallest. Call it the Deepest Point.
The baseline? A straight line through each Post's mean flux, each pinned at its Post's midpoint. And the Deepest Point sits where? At 595.447 nm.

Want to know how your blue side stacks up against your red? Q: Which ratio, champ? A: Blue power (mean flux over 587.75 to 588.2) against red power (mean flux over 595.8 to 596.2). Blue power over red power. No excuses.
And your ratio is 1.03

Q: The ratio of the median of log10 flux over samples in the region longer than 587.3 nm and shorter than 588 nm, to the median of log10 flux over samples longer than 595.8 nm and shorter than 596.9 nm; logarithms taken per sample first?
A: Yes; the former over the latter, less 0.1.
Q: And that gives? 0.83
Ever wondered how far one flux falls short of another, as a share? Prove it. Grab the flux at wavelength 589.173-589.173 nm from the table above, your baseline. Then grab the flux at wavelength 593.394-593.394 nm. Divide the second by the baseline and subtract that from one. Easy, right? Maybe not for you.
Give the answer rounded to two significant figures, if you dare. -0.26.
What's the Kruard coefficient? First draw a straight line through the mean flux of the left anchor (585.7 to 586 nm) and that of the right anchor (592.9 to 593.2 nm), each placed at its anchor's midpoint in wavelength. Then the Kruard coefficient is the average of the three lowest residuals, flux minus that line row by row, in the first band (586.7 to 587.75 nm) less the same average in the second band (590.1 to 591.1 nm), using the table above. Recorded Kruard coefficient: 0.050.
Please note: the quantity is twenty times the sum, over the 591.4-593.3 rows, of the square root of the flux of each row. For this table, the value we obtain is 226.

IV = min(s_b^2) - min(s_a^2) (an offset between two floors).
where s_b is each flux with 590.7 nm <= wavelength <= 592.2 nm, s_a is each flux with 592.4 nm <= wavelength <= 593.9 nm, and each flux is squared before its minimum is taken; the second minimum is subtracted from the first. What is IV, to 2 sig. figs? -0.012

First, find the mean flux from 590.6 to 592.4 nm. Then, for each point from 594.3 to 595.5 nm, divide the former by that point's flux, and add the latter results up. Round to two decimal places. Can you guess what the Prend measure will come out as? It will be 9.02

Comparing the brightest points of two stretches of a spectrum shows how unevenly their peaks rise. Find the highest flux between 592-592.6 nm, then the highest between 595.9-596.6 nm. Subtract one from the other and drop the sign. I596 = 0.011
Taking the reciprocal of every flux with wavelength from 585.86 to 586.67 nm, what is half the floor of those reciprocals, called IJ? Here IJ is 0.794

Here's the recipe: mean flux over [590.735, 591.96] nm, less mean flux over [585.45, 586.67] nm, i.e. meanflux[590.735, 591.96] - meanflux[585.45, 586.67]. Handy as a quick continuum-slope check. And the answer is 0.016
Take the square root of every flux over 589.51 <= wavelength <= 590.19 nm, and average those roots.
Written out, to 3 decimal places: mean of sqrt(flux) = 0.737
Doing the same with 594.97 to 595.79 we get 0.795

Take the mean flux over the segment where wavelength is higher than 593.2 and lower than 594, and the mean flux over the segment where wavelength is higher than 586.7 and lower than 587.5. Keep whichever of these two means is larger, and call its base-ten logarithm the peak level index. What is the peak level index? -0.178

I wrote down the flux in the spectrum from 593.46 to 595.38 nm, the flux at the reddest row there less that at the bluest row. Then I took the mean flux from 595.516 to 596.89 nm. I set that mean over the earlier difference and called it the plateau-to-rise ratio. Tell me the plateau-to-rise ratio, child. -18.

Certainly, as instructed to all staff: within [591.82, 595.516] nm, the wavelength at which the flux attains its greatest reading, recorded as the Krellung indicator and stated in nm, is 593.667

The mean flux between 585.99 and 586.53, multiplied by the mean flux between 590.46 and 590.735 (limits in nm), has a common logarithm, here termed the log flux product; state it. -0.411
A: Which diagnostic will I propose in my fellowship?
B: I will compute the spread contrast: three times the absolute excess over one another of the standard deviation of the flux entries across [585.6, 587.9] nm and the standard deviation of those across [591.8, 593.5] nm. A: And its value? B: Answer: 0.05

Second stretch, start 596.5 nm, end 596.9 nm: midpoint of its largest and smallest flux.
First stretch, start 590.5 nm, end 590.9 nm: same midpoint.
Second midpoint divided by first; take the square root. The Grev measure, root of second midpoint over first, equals 1.03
